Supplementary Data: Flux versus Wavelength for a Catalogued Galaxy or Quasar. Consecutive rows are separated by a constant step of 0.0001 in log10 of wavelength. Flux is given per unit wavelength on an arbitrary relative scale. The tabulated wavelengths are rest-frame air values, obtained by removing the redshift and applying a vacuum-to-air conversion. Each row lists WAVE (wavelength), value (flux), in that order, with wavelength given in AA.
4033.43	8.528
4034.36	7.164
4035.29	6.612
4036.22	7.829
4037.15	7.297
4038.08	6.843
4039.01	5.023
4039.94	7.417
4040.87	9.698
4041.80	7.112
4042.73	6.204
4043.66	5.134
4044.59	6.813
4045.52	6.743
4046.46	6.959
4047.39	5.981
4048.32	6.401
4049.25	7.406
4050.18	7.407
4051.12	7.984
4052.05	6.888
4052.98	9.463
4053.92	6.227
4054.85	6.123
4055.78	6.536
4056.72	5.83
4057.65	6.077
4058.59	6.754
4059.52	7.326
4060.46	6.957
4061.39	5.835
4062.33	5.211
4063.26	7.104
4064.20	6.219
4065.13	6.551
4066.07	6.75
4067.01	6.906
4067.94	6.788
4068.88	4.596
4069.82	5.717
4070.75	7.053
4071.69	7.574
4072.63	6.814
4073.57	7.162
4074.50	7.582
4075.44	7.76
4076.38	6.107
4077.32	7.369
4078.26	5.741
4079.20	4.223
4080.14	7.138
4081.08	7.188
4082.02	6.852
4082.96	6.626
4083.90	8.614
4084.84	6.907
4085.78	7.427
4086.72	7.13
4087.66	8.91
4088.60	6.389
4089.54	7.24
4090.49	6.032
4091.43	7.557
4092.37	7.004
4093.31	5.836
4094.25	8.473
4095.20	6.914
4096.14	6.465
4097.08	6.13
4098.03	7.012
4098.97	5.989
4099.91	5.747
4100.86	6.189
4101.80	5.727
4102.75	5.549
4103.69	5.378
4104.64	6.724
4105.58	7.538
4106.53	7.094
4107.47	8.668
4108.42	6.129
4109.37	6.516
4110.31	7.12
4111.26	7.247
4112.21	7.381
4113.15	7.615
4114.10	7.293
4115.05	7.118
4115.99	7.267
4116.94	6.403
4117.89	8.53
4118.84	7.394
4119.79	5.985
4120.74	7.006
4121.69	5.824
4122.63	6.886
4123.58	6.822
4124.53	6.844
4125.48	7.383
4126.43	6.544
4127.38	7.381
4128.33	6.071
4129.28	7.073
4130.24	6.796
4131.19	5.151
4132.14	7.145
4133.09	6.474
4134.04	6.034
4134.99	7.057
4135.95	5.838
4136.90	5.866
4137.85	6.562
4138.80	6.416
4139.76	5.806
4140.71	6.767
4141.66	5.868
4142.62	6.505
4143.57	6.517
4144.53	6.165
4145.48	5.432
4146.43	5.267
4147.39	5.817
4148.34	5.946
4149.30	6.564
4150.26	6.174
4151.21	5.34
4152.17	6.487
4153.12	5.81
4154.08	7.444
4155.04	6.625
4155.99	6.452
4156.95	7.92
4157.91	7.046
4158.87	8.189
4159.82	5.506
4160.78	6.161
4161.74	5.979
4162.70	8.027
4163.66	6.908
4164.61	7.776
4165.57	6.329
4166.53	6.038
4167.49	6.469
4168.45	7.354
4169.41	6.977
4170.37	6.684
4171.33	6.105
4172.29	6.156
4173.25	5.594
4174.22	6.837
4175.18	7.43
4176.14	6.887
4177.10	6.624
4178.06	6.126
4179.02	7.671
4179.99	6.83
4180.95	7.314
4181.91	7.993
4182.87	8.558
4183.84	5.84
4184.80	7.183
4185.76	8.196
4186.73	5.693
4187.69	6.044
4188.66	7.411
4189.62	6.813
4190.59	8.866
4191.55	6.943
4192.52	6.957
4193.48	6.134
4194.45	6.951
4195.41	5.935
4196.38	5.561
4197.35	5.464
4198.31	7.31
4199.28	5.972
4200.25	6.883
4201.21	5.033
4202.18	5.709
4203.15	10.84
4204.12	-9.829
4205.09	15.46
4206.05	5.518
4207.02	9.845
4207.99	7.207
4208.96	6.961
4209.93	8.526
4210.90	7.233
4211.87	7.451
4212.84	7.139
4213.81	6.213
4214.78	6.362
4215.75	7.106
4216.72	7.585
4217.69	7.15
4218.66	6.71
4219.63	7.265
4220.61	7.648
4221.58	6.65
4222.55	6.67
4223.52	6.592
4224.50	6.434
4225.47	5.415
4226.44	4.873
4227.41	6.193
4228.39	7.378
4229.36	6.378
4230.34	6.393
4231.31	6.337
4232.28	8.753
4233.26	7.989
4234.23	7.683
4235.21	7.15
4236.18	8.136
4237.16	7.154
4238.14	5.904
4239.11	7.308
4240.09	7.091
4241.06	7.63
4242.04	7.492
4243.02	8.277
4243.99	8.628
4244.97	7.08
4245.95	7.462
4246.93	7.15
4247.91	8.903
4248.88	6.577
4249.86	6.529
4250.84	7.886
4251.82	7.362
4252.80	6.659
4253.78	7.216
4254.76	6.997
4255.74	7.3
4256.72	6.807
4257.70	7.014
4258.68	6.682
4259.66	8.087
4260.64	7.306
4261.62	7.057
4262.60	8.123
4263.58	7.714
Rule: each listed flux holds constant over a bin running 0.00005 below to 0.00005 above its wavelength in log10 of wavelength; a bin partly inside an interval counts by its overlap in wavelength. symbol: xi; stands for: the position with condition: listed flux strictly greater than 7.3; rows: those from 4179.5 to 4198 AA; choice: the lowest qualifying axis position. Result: 4180.95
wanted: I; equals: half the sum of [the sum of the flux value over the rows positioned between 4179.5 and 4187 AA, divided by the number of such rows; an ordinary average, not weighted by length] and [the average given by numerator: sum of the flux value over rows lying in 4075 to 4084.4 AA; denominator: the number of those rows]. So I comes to 7.0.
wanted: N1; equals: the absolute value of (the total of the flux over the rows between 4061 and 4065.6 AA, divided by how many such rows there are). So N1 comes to 6.2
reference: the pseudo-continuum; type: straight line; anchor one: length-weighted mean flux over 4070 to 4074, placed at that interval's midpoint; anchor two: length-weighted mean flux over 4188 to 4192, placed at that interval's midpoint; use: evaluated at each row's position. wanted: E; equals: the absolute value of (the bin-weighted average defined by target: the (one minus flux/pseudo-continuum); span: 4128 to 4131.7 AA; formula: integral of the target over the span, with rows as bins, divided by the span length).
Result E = 0.13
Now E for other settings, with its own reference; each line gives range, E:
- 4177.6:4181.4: 0.06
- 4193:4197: 0.18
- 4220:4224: 0.09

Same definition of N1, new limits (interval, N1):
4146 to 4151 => 6.0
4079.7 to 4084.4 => 7.3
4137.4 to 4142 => 6.3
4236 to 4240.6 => 7.1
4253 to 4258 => 7.1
